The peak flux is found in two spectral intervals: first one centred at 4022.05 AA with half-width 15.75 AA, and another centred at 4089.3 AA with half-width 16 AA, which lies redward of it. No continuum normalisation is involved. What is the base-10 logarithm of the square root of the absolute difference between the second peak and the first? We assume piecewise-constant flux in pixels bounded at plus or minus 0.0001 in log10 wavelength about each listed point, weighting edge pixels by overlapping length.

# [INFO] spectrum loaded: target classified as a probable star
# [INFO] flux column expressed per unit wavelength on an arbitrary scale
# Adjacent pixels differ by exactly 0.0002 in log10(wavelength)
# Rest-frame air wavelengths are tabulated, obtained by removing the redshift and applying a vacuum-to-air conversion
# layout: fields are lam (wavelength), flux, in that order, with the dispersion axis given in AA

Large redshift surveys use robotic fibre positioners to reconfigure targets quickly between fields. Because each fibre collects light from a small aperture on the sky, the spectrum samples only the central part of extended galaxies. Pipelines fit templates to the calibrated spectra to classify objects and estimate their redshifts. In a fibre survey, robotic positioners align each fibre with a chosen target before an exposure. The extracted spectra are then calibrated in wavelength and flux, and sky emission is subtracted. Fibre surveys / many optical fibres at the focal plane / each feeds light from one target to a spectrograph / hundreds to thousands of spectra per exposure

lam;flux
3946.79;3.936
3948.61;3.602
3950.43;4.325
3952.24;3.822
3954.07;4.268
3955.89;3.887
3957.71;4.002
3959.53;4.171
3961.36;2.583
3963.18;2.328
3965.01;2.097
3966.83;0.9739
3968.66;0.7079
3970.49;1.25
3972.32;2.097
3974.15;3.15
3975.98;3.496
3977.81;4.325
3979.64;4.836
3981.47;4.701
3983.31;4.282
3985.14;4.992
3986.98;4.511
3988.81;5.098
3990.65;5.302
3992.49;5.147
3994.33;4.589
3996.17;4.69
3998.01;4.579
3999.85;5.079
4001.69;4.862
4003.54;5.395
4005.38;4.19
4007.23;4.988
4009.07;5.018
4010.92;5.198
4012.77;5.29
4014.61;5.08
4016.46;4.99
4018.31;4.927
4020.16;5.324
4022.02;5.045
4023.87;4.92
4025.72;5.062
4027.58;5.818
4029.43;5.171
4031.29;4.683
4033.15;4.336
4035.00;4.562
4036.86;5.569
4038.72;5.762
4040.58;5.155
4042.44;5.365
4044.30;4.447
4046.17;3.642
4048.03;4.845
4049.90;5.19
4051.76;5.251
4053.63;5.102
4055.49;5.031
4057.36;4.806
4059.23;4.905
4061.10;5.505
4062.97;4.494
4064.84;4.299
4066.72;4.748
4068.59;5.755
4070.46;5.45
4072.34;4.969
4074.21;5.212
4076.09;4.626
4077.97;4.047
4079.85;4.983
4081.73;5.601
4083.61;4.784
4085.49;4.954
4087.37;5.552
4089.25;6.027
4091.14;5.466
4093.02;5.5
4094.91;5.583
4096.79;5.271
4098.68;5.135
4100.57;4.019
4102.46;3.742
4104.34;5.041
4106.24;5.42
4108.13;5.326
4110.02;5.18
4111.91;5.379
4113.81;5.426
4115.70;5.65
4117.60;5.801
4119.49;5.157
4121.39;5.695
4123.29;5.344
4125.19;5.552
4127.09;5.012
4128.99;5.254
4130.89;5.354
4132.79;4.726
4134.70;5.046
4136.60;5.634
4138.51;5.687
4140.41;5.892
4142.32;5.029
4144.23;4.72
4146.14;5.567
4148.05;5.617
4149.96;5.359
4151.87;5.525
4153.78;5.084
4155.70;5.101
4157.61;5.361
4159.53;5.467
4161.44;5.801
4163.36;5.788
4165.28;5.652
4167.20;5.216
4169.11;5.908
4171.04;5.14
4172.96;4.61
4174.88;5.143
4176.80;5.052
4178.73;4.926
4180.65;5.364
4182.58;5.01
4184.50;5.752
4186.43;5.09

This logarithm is -0.34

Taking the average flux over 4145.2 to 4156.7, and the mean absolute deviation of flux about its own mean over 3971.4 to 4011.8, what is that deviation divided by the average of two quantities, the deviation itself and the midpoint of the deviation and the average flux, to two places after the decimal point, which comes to 0.31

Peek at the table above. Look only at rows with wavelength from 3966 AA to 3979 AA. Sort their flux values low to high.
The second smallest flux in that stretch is 0.9739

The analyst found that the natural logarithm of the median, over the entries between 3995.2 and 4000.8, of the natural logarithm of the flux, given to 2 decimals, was 0.44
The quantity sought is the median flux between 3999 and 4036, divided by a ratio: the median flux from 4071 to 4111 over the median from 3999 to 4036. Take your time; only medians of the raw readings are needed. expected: 4.9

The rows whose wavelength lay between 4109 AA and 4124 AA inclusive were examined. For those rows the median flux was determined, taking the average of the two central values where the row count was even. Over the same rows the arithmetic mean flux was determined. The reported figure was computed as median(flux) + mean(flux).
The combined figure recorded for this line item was 10.9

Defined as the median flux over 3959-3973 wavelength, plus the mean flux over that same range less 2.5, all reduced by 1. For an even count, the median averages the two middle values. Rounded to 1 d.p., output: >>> 0.6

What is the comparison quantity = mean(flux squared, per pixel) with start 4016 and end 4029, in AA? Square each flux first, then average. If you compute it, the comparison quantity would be 27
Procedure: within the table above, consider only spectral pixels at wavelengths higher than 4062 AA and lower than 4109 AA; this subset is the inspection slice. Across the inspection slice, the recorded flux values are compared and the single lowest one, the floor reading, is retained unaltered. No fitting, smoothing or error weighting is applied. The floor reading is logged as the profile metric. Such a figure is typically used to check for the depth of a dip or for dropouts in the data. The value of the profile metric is 3.742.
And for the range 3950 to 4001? 0.7079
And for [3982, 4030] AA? 4.19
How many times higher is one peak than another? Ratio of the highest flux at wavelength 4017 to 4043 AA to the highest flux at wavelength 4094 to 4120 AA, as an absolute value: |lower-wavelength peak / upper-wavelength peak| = 1.00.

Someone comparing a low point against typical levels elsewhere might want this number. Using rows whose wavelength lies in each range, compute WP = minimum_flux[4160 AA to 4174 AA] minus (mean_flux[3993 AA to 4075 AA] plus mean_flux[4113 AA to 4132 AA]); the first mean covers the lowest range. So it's -5.80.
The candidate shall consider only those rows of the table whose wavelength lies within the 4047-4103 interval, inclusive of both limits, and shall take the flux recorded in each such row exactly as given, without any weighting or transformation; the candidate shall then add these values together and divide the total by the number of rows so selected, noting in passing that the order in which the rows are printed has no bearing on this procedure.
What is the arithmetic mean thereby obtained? 5.03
